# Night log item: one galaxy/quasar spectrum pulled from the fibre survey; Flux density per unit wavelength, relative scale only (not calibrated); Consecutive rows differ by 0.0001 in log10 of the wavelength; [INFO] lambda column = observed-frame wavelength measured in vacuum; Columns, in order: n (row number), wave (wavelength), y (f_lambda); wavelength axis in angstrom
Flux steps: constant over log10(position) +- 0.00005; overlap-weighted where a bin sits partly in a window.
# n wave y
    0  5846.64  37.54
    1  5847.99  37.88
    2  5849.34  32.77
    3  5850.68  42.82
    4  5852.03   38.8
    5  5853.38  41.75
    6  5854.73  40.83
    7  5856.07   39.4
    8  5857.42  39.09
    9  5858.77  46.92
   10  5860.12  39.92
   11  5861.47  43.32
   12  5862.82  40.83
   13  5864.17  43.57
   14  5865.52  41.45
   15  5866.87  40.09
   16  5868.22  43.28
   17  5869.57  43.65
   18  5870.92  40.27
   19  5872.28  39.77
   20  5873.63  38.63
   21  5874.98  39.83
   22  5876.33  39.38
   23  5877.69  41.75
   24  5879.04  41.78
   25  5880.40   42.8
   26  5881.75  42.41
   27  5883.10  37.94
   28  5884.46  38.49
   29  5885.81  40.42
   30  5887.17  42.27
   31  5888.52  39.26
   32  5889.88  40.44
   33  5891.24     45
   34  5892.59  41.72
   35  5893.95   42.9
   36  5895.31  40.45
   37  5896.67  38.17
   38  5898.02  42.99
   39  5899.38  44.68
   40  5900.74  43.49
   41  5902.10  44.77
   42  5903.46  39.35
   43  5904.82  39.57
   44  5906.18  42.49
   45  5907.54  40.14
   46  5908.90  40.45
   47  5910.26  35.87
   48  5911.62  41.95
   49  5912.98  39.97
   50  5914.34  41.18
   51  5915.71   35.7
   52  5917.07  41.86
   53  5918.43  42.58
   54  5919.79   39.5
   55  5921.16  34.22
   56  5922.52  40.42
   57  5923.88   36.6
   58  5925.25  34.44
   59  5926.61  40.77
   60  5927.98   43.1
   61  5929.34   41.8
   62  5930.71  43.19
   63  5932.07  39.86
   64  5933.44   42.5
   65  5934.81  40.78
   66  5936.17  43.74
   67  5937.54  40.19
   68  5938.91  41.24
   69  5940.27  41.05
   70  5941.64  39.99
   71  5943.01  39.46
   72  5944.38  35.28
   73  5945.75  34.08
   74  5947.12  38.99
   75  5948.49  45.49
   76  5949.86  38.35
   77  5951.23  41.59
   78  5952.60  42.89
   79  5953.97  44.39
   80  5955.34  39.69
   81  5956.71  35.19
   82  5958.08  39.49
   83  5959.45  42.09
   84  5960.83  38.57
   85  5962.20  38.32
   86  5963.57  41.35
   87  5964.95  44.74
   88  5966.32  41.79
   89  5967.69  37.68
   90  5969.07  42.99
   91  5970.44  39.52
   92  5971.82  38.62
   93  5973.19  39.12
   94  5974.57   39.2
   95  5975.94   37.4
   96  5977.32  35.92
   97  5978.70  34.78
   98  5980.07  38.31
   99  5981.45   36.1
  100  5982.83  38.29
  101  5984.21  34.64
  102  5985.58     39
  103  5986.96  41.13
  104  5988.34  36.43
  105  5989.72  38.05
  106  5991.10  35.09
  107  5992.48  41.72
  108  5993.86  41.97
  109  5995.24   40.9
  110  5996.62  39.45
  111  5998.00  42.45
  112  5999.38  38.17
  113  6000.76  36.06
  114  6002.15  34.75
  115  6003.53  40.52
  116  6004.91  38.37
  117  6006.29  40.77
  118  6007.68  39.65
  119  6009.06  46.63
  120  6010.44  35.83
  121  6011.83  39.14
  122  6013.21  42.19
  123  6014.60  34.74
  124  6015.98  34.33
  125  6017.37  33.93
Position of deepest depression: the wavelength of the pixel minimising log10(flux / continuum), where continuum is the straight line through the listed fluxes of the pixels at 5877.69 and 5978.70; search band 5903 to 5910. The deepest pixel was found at 5903.46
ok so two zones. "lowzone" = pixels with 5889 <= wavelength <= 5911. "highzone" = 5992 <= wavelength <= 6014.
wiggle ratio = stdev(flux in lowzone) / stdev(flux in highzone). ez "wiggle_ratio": 0.87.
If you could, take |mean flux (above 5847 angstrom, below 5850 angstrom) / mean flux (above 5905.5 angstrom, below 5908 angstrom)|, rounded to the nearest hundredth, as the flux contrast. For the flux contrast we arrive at 0.86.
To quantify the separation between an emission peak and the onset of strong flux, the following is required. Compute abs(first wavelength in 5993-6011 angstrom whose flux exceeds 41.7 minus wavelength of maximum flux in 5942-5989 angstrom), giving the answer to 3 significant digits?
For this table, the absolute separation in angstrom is 45.4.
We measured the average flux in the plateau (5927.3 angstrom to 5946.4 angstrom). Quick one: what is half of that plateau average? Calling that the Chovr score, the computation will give 20.2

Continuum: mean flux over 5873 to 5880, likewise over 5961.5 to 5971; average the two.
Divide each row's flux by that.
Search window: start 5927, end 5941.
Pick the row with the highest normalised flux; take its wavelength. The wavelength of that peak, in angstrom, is 5936.17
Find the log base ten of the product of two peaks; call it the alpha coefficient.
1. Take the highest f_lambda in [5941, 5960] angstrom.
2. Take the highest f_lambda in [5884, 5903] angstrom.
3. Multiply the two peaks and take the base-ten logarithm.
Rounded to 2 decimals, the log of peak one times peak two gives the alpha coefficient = 3.31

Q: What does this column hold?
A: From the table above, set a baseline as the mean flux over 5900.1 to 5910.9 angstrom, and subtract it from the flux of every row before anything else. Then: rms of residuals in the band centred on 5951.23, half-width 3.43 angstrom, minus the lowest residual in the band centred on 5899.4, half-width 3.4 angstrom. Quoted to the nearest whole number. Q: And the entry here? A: 6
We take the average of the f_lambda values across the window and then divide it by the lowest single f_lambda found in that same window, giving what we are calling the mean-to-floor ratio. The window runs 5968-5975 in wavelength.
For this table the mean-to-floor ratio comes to 1.03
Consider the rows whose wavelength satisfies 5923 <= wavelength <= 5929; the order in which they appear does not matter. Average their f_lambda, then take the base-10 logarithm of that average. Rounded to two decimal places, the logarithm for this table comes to 1.59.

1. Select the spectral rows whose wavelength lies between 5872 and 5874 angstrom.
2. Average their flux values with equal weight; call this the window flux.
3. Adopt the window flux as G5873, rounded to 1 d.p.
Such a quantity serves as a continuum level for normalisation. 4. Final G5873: 39.2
